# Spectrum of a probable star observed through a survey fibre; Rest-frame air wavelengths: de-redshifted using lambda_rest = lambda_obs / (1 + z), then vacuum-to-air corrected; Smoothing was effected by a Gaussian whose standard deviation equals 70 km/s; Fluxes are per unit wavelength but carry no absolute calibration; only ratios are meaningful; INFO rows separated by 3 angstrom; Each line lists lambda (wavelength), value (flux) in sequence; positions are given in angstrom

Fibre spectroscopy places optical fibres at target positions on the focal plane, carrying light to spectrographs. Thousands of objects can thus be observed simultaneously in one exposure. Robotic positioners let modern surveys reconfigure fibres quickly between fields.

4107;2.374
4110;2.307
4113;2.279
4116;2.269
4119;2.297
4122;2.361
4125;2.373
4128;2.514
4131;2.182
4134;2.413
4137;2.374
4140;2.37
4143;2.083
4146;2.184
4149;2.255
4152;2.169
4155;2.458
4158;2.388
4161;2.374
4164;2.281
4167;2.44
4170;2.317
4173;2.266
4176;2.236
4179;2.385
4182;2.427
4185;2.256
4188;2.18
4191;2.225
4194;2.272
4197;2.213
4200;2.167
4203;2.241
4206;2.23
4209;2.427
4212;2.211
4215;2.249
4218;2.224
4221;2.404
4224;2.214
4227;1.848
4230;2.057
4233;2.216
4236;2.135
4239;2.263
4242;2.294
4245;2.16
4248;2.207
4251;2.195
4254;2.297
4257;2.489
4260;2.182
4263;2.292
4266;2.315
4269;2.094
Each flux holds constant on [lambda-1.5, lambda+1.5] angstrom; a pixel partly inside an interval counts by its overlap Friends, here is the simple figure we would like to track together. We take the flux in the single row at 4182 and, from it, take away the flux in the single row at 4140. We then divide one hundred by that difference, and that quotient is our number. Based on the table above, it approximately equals 1754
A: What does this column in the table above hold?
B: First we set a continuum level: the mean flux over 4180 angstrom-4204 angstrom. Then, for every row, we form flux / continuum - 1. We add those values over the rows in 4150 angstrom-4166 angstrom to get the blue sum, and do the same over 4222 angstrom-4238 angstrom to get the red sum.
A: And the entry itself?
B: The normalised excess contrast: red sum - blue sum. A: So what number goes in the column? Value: -0.5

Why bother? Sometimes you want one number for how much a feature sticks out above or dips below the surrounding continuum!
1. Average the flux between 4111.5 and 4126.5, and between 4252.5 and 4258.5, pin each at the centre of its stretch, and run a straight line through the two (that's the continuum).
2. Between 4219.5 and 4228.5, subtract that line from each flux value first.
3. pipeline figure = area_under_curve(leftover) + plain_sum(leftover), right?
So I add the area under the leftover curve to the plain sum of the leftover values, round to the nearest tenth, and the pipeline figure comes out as -2.6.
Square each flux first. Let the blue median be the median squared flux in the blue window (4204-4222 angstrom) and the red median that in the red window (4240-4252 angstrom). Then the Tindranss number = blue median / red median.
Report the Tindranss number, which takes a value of 1.04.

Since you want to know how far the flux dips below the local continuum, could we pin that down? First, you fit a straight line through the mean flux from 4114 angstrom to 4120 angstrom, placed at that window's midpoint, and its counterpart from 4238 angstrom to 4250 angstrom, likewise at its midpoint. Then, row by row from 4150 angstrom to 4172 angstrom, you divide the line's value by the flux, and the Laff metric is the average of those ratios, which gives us 0.97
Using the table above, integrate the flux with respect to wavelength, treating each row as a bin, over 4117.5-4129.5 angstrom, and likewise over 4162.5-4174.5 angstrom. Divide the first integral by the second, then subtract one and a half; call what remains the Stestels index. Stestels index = -0.474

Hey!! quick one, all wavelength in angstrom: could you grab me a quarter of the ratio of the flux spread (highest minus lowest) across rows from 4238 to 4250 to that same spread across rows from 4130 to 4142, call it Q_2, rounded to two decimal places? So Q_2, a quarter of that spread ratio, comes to 0.15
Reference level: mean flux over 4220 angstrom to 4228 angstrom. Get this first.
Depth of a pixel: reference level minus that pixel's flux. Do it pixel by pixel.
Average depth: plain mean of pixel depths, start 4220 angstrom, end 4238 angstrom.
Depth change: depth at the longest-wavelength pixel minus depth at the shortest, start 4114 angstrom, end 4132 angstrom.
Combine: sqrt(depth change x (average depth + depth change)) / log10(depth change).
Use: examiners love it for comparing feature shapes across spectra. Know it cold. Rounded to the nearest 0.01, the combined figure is -0.09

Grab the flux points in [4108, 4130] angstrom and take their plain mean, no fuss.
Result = 2.34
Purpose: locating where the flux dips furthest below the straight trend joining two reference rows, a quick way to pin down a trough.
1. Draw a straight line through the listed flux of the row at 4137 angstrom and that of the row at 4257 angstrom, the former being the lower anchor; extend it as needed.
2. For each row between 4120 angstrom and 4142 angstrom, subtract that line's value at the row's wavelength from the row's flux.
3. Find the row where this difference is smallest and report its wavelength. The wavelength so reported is 4131 angstrom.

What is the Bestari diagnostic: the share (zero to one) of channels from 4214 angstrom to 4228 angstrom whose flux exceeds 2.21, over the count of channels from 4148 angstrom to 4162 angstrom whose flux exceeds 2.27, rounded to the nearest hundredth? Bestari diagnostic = 0.27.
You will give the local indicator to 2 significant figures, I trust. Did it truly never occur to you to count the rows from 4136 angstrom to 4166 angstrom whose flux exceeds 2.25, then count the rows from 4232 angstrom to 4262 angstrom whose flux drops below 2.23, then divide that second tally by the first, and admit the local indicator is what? 0.86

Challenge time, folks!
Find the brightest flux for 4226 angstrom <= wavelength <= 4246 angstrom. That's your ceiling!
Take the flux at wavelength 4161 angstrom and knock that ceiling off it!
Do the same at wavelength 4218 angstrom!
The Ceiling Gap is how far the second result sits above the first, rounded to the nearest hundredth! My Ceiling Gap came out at -0.15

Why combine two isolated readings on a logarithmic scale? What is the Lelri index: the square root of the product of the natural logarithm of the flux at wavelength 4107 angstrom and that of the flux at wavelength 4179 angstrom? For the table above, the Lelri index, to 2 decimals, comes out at 0.87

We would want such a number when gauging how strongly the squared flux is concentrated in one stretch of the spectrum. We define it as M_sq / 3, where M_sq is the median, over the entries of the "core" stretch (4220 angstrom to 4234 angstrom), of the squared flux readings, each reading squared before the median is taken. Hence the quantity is 1.634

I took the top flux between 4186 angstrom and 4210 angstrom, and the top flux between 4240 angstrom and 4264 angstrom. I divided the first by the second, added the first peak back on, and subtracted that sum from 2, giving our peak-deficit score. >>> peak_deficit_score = -1.40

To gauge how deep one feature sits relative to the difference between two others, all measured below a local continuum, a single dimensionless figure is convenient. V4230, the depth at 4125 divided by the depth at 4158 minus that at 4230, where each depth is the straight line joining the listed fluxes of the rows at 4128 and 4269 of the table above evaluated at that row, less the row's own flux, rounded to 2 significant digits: -1.3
